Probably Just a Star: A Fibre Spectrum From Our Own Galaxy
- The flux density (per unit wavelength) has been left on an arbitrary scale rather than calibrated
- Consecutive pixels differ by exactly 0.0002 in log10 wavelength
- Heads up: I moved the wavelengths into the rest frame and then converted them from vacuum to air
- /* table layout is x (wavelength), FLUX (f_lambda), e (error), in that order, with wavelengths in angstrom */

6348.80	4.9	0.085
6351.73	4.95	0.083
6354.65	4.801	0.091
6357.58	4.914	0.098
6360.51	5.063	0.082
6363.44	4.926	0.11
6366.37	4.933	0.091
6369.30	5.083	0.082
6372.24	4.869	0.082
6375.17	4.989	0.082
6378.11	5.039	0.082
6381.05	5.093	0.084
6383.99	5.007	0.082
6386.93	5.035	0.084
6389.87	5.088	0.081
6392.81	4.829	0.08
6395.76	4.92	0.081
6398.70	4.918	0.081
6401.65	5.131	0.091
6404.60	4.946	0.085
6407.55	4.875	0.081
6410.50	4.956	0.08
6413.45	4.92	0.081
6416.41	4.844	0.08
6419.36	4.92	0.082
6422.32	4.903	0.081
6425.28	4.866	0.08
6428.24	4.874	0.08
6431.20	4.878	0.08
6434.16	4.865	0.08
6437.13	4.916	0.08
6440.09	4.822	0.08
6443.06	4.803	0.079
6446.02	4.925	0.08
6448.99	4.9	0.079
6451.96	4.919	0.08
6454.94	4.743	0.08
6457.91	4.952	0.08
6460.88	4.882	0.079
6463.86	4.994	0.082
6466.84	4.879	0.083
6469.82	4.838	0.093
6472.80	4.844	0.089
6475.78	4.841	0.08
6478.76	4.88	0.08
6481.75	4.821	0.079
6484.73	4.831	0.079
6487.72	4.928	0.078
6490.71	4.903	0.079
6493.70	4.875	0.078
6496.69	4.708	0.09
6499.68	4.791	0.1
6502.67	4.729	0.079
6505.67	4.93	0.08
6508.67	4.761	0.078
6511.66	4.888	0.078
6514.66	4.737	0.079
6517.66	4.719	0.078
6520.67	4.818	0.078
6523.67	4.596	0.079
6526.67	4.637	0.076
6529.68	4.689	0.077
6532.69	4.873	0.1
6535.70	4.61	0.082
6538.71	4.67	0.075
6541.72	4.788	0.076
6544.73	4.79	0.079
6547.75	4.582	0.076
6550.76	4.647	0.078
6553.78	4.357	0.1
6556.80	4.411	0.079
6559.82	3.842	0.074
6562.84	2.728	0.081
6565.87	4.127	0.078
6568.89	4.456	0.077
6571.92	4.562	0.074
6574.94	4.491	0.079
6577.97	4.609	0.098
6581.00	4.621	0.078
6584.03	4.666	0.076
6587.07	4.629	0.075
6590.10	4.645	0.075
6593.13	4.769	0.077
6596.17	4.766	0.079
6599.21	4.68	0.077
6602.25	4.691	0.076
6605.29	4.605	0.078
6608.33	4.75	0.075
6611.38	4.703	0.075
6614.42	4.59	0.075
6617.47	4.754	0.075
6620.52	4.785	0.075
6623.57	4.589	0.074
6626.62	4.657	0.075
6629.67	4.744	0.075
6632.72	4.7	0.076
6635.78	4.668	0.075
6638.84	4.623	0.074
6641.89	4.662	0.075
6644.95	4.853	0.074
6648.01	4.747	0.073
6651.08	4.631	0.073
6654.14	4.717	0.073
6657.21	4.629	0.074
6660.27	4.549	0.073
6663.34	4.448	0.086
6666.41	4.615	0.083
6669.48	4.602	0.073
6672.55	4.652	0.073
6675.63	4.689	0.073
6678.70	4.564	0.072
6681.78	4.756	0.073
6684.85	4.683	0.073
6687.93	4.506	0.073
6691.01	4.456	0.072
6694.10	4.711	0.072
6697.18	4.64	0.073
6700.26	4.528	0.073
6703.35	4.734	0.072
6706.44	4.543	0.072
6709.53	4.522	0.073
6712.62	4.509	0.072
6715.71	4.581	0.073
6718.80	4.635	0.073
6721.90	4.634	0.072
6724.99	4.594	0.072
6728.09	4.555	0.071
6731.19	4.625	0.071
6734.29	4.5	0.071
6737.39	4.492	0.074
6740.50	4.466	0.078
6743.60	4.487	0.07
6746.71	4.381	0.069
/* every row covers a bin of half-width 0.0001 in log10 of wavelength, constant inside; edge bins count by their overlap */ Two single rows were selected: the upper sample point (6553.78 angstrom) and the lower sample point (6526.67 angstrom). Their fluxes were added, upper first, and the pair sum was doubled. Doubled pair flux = 18.0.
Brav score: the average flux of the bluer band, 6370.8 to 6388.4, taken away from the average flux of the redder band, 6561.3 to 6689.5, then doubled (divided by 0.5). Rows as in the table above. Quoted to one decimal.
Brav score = -0.8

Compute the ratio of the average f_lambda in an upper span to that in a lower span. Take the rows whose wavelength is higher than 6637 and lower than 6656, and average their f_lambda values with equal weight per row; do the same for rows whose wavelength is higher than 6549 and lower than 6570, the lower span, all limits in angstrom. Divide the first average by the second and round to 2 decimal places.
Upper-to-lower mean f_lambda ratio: 1.15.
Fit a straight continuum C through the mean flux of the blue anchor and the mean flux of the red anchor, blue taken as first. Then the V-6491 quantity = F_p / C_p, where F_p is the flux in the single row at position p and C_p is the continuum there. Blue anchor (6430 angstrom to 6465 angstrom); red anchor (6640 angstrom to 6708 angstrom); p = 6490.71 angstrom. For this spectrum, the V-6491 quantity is 1.01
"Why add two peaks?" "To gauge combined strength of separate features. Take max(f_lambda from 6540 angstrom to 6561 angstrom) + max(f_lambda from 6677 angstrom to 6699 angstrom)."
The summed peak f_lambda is 9.55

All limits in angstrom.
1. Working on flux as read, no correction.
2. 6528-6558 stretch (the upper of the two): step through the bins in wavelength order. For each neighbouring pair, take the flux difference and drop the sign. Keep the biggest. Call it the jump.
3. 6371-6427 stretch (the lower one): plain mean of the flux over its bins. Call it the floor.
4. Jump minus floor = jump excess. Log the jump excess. -4.67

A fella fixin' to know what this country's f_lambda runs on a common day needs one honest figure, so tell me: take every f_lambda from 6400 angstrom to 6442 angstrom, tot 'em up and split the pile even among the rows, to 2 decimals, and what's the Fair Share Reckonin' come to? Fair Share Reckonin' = 4.91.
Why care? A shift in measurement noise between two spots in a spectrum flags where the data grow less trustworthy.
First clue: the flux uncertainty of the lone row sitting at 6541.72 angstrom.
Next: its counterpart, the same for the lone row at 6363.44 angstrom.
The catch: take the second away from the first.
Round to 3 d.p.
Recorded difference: -0.034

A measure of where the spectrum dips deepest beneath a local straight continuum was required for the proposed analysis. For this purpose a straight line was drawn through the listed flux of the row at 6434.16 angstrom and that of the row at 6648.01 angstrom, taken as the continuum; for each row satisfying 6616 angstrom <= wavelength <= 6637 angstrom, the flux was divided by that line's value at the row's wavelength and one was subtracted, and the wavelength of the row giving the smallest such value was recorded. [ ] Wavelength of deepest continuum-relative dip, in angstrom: 6623.57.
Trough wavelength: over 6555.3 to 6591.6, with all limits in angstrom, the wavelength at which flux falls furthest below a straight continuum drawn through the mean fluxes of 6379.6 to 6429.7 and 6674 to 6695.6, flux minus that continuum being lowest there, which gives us 6562.84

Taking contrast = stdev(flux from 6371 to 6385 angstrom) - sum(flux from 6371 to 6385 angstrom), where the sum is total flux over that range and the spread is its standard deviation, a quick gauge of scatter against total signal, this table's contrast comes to -25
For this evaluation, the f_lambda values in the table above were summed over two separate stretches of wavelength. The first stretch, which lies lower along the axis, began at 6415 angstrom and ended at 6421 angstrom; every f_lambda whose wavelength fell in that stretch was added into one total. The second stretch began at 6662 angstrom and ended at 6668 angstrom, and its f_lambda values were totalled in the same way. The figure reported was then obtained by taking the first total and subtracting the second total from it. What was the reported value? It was 0.70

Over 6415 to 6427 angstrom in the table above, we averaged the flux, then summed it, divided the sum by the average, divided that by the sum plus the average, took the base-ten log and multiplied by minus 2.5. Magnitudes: 1.96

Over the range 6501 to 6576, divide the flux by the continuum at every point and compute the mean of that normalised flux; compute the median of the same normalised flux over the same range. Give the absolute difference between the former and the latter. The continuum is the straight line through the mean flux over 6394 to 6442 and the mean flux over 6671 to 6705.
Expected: 0.026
